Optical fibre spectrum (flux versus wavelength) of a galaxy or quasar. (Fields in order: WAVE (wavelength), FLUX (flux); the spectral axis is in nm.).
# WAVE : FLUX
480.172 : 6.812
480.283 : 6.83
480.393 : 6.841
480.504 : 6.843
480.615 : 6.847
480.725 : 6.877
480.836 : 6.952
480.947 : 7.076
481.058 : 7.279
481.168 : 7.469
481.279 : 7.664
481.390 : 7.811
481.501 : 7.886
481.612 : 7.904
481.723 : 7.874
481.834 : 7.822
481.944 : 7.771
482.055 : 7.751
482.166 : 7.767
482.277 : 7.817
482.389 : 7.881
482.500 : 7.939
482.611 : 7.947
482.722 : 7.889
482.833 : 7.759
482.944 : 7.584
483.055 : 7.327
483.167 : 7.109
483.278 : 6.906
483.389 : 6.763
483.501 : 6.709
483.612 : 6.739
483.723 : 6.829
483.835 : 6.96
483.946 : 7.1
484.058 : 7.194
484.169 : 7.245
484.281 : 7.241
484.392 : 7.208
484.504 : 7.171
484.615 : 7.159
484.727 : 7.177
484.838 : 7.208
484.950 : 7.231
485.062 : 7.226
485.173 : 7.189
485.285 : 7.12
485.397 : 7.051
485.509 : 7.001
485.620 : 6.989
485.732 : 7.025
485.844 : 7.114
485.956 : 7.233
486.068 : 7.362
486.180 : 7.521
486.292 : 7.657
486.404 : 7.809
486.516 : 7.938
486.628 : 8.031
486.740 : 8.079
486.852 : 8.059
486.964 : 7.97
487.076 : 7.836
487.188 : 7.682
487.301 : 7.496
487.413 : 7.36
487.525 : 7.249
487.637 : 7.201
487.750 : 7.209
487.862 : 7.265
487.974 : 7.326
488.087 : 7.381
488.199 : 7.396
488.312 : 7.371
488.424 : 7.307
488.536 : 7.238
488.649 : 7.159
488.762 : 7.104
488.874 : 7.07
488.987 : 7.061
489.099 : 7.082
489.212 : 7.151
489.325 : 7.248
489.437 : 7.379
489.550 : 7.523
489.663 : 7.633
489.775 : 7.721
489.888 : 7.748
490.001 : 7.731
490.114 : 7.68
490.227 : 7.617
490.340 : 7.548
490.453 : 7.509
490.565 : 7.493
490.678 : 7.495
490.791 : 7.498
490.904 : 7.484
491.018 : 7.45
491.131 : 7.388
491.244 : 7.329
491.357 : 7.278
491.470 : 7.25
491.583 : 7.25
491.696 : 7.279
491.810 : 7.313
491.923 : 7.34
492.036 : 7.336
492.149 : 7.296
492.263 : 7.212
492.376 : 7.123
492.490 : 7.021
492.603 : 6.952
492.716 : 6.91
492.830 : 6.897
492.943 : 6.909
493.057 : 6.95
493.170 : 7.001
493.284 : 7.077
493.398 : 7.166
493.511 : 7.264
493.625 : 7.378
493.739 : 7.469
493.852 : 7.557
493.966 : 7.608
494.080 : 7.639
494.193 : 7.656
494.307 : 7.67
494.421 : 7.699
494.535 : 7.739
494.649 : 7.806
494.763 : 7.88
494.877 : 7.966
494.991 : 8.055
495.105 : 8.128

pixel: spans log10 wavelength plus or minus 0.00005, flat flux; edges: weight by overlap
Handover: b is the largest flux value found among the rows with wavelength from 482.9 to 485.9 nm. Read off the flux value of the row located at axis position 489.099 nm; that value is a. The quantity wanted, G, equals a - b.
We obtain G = -0.50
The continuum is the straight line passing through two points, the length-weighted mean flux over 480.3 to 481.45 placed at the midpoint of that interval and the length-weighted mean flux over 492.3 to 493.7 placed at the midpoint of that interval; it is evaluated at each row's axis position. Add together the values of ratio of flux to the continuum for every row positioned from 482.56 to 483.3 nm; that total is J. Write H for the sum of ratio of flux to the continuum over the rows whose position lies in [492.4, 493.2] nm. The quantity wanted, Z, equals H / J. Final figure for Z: 0.94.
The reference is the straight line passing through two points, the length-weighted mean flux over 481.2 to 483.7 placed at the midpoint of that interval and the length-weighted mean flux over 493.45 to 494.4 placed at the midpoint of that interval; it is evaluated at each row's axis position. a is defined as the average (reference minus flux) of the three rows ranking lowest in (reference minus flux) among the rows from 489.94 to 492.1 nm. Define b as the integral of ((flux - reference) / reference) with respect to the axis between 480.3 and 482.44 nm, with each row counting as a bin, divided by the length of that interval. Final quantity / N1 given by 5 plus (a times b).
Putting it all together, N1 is 5.00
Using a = -0.13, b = -0.01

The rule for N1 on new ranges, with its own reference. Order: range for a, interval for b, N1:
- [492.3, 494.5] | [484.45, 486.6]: 5.00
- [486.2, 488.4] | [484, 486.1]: 5.03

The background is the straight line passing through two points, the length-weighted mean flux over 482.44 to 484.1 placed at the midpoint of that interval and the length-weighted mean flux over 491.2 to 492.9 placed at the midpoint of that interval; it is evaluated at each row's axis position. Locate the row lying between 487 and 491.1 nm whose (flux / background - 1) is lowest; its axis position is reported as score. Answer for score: 488.987 nm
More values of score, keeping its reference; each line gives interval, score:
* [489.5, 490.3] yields 489.550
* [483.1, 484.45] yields 483.501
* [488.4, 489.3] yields 488.987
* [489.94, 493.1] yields 492.830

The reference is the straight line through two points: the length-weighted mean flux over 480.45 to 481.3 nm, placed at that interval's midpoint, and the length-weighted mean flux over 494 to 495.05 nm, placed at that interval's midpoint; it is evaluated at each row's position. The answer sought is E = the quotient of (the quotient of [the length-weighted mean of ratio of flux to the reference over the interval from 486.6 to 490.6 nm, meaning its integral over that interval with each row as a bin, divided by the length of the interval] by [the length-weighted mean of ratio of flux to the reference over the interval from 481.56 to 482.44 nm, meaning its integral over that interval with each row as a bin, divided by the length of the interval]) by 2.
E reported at 0.456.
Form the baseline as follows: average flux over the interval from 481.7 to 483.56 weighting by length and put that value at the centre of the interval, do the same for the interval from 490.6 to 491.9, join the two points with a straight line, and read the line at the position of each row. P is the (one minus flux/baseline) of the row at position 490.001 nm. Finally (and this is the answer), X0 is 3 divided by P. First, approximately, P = -0.05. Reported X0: -65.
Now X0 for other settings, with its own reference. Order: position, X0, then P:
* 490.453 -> -173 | -0.02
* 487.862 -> 127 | 0.02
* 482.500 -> -60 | -0.05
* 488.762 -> 71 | 0.04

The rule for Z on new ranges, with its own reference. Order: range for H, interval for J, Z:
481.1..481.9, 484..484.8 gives 1.08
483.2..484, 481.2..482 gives 0.88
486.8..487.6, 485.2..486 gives 1.09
